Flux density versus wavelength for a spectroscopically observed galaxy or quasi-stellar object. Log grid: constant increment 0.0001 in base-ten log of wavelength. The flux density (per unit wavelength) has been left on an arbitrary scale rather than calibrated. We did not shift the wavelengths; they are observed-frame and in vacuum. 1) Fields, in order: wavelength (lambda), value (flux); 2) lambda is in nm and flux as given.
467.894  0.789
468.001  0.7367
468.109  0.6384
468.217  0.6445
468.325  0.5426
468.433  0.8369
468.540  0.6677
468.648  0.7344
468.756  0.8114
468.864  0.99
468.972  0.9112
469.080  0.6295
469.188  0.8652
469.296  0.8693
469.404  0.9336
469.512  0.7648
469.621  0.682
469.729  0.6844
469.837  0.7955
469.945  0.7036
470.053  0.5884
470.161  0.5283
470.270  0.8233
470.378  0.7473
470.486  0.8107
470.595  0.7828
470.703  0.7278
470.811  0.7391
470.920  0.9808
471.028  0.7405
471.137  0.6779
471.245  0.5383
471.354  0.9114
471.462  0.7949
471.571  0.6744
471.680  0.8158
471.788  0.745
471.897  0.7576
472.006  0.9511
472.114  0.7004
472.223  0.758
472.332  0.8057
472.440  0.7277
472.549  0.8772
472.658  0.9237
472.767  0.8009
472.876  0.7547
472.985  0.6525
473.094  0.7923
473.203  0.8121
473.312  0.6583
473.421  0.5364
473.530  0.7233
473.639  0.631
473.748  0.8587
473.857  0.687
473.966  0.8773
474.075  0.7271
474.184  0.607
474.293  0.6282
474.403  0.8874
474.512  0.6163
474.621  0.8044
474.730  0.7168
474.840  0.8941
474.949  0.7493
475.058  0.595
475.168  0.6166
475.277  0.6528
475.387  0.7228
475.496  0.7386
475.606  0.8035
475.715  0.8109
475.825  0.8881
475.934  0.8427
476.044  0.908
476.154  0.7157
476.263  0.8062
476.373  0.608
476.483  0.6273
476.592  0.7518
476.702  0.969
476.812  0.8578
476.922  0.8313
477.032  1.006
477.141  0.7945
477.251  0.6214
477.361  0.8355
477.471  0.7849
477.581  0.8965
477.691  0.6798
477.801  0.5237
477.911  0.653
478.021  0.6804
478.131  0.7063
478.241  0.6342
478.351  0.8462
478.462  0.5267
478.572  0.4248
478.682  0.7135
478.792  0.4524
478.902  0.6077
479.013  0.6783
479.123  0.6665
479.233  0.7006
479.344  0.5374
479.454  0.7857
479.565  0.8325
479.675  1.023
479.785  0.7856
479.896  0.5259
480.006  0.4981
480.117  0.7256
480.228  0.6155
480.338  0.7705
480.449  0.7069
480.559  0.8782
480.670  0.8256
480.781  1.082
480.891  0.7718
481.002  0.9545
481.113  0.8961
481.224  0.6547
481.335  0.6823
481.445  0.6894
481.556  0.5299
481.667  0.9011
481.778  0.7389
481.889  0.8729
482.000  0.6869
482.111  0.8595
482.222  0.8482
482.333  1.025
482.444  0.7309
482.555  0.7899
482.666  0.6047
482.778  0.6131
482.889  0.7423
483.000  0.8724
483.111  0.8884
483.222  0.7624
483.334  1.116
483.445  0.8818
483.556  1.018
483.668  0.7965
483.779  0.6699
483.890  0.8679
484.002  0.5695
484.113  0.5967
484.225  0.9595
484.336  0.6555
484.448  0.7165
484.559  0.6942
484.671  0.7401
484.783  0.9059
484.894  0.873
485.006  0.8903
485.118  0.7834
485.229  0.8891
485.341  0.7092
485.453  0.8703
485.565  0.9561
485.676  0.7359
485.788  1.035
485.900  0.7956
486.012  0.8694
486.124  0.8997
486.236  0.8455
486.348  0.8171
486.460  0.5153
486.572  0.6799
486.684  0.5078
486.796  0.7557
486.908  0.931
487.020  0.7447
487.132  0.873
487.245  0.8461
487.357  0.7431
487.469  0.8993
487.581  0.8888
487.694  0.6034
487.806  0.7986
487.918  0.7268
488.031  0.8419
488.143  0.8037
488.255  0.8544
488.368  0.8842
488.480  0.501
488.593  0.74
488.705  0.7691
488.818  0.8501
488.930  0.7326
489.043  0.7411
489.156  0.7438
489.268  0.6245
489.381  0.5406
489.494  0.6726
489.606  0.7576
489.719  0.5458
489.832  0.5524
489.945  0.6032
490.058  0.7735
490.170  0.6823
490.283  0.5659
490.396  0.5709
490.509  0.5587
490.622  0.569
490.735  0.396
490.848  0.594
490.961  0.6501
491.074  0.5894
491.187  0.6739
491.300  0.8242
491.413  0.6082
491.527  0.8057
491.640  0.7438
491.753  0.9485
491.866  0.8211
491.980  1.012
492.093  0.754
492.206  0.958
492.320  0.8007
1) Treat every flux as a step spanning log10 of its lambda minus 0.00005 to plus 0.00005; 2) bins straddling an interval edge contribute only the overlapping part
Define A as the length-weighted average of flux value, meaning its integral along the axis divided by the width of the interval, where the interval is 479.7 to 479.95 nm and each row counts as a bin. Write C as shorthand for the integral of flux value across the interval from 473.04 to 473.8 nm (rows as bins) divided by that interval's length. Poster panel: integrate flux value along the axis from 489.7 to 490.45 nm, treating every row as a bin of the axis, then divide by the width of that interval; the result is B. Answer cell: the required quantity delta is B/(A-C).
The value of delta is -41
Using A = 0.701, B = 0.617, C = 0.716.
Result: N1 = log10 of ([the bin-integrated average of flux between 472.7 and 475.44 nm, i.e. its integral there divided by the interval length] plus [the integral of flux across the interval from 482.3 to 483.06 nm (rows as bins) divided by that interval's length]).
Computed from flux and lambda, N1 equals 0.171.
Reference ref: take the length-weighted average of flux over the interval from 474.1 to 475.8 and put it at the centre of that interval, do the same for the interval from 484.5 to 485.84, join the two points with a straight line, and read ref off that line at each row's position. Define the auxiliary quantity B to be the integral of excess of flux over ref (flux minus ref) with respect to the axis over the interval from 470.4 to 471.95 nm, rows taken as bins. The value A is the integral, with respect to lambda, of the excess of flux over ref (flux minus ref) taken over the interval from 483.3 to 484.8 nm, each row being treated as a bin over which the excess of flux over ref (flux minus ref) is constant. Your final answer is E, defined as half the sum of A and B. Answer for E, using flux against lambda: 0.035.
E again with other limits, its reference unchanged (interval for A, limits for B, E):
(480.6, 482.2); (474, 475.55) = -0.008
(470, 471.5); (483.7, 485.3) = -0.001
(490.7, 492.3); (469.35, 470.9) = -0.076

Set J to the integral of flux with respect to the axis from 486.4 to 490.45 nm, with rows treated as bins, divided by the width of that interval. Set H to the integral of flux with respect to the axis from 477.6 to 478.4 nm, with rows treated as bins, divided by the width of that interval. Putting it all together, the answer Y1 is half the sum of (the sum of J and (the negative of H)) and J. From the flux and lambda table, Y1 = 0.38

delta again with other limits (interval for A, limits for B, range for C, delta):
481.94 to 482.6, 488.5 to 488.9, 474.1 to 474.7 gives 7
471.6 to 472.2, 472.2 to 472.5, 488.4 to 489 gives 13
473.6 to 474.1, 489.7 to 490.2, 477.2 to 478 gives 13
